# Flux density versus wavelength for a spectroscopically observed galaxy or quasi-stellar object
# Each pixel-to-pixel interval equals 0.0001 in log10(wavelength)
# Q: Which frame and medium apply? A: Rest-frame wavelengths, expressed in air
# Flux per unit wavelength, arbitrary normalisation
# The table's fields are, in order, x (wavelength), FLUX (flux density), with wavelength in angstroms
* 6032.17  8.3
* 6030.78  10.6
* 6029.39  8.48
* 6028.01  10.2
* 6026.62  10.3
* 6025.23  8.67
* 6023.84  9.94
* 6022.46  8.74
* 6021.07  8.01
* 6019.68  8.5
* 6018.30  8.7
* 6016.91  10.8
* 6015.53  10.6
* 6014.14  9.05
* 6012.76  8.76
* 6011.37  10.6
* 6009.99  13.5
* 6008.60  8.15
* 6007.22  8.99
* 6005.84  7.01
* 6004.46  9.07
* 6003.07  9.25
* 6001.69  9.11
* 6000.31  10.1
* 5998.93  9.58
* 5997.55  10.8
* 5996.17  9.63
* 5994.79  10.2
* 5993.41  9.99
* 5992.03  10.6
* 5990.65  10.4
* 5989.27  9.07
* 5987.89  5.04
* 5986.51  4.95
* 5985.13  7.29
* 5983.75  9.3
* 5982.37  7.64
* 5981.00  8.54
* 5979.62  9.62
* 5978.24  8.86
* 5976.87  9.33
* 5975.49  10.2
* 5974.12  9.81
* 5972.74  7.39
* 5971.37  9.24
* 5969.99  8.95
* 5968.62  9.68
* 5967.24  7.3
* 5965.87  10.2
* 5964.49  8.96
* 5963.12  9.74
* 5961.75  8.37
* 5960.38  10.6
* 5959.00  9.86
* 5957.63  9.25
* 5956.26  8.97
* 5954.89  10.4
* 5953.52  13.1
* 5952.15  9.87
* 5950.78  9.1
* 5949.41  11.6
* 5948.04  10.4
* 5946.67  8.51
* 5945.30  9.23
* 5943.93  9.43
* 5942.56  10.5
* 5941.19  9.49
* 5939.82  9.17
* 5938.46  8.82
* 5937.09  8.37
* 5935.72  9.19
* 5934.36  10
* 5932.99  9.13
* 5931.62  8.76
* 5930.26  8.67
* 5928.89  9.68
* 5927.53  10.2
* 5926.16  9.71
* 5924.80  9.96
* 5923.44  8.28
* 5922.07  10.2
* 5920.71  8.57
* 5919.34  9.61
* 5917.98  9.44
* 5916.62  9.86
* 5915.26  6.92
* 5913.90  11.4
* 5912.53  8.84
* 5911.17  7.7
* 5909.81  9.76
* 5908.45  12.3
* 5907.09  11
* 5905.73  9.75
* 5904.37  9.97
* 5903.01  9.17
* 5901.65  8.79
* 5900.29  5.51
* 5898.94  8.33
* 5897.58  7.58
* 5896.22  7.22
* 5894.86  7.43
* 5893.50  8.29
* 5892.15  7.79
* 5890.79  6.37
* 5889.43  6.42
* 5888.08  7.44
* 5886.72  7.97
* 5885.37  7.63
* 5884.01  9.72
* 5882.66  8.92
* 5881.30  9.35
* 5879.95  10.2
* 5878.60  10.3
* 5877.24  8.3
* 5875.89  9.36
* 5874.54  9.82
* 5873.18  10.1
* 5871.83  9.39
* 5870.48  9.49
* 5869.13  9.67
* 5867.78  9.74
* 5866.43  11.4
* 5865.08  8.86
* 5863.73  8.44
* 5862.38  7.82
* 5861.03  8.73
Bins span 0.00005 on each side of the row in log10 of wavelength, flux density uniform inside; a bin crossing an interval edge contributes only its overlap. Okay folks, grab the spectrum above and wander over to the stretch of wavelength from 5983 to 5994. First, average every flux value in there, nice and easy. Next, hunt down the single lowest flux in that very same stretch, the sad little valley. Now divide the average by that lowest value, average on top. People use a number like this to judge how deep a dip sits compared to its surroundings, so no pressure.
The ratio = 1.68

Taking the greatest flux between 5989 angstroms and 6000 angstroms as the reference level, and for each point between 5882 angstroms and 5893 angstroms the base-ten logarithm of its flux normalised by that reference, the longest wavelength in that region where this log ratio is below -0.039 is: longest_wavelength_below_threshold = 5892.15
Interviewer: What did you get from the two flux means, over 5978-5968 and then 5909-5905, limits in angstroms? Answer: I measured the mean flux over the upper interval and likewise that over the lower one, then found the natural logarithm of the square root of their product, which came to 2.31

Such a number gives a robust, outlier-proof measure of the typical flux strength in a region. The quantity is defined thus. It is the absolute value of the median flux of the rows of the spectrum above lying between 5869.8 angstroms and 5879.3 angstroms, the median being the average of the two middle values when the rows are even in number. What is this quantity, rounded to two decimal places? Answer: 9.49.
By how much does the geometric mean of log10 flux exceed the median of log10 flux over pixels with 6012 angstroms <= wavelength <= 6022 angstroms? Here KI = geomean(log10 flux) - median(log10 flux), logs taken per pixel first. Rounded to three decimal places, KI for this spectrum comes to 0.018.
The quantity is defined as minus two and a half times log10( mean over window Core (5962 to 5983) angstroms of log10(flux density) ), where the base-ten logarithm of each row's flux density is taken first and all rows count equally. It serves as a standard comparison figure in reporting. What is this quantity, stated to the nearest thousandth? 0.052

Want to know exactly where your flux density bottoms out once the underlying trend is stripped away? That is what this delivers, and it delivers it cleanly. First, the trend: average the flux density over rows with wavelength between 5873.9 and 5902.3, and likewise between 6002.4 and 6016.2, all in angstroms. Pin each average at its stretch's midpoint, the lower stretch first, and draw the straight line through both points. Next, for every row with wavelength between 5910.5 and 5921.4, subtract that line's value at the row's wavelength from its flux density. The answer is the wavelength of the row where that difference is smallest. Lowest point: 5915.26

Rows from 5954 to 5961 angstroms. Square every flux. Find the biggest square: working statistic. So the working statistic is 112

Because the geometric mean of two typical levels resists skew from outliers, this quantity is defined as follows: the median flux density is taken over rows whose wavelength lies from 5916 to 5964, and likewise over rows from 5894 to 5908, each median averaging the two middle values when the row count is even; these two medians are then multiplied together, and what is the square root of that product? 9.01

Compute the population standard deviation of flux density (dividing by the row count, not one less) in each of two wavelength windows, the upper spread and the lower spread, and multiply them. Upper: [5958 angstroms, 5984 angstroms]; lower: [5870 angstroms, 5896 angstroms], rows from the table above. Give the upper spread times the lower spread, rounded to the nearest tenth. 1.1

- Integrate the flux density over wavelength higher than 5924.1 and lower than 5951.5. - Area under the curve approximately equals 260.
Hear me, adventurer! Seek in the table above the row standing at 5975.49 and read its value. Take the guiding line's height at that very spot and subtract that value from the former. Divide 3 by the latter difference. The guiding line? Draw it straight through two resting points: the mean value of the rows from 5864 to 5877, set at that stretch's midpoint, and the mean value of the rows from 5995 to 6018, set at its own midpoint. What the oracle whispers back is -6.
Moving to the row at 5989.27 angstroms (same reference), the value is 5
